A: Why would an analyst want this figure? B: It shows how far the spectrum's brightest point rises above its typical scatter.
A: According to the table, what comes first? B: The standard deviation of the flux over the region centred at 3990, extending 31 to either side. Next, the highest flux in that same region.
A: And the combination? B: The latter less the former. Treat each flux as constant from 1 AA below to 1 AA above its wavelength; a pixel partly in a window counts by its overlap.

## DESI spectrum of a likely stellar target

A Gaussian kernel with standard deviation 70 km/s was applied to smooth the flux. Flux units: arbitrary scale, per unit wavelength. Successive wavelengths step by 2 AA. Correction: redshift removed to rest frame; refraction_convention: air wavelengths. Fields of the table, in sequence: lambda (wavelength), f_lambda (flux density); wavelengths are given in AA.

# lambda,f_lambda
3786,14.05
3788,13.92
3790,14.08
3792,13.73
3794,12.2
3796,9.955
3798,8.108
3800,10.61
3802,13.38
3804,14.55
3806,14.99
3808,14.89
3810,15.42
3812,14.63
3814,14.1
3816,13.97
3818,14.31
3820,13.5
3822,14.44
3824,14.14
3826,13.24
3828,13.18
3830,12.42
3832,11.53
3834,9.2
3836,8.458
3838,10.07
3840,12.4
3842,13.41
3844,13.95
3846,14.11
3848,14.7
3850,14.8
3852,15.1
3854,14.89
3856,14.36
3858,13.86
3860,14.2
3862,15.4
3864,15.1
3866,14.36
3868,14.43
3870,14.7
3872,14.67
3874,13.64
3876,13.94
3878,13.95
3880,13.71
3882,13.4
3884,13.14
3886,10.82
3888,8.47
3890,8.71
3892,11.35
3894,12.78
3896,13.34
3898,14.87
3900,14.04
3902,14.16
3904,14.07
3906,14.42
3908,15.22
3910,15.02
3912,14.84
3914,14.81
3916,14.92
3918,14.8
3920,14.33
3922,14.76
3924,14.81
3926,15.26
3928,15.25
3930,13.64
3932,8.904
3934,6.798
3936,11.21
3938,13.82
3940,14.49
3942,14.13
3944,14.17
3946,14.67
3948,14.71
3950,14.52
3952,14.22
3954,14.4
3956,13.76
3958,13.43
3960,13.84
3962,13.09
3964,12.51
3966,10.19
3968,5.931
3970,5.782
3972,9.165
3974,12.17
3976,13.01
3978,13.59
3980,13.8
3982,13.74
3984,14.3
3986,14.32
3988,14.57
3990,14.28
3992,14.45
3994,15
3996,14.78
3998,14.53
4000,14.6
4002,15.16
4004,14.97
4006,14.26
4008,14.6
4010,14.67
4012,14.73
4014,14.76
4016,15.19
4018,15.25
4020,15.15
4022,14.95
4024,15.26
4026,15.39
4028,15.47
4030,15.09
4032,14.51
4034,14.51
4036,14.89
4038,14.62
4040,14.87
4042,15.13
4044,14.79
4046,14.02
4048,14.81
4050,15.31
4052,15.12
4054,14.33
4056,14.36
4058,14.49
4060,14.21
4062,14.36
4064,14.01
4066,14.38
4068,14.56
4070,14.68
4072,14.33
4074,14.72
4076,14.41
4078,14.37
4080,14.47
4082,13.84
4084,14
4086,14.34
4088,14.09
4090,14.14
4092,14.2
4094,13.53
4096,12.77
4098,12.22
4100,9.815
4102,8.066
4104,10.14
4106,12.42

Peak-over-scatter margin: 12.8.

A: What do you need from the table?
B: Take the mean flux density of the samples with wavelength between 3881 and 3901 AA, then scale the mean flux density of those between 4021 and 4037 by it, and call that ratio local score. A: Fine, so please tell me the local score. 1.24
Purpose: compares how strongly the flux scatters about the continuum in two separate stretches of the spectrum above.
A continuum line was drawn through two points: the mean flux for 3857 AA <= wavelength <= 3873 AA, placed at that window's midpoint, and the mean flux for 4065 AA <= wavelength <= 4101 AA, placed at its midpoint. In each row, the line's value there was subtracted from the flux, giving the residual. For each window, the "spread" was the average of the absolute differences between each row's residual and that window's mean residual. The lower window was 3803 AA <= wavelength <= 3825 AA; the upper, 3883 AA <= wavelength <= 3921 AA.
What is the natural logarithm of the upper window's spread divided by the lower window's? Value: 1.4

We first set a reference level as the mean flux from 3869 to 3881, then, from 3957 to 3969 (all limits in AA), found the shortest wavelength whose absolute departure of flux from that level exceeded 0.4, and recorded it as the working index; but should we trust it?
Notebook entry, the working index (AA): 3958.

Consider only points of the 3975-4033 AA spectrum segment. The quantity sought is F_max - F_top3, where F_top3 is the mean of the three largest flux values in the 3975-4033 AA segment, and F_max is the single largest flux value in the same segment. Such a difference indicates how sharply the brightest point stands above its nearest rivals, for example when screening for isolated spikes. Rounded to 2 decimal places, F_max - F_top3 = 0.10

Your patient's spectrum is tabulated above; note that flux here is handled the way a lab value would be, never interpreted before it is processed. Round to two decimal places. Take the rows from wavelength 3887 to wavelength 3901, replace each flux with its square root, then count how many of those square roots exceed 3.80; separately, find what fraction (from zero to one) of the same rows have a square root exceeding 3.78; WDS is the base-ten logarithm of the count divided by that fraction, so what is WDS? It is 0.85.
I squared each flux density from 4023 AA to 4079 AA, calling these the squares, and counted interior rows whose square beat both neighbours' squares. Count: 8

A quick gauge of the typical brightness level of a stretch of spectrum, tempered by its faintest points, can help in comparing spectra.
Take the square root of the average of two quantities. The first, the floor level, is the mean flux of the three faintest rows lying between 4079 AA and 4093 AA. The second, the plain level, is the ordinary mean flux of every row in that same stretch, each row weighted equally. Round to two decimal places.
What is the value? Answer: 3.75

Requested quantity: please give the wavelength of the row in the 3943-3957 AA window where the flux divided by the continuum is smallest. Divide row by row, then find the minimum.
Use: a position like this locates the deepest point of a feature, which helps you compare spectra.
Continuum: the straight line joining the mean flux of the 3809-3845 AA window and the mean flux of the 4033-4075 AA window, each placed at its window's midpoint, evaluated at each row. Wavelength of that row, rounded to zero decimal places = 3956 AA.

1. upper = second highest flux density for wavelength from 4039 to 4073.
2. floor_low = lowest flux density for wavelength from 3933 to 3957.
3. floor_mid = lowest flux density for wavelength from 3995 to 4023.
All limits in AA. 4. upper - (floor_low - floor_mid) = 22.6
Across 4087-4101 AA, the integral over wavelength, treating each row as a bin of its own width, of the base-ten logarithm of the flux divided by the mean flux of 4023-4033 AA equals -1.0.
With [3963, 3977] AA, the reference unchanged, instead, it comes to -2.9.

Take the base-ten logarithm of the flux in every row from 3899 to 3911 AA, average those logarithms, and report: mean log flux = 1.16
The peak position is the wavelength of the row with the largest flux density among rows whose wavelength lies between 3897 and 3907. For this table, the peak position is 3898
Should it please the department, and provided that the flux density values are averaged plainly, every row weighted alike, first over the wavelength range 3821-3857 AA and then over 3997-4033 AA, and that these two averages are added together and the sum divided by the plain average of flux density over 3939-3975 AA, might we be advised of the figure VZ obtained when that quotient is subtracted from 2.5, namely 0.27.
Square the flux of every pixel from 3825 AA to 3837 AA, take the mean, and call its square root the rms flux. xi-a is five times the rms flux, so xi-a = 57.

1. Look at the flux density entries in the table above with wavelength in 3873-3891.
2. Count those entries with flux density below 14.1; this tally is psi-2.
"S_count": 9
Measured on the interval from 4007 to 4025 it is 0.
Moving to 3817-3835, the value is 6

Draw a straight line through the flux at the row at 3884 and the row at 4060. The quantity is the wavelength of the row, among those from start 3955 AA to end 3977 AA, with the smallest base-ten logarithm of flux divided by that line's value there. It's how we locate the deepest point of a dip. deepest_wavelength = 3970 AA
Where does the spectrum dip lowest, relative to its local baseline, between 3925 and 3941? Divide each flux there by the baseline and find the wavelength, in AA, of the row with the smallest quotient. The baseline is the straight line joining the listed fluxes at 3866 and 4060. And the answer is 3934 AA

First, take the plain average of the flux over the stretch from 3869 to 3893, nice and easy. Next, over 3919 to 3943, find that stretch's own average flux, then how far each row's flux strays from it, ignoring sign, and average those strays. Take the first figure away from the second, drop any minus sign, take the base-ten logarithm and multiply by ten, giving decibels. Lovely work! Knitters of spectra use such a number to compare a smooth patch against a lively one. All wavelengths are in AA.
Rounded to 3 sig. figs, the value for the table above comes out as 10.2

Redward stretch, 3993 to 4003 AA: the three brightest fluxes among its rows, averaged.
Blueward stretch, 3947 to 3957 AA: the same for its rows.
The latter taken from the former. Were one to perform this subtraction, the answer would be 0.4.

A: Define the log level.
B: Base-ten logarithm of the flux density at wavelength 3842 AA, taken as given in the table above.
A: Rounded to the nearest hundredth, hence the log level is 1.13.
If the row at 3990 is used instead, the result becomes 1.15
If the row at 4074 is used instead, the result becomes 1.17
